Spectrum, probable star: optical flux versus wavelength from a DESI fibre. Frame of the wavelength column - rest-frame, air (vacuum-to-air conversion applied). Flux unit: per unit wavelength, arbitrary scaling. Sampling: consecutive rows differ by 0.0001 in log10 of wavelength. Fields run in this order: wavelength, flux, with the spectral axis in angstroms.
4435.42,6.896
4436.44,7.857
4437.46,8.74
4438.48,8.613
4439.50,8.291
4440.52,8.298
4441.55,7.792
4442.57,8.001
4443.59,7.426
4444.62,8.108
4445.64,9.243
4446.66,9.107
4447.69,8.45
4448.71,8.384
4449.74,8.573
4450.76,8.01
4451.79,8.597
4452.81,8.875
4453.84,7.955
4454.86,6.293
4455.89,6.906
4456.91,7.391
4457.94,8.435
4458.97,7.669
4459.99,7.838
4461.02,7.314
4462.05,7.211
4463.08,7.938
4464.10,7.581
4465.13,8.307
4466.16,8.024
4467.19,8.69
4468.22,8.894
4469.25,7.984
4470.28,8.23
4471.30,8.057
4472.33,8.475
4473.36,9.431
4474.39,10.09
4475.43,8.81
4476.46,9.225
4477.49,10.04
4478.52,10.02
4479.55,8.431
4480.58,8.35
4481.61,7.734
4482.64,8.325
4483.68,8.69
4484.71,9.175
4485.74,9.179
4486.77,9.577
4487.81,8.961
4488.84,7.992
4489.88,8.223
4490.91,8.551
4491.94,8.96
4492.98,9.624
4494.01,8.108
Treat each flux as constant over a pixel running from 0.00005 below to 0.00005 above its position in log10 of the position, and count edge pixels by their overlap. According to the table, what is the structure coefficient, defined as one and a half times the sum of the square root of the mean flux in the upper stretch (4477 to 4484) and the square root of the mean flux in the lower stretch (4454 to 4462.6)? 8.52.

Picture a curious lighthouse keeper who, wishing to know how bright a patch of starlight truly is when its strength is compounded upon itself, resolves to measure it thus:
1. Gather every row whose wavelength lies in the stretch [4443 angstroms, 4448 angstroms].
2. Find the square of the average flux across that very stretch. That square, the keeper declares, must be 72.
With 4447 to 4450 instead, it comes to 72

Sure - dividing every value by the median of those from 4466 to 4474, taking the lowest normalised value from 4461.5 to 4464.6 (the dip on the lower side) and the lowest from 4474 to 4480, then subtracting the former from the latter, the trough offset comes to 0.15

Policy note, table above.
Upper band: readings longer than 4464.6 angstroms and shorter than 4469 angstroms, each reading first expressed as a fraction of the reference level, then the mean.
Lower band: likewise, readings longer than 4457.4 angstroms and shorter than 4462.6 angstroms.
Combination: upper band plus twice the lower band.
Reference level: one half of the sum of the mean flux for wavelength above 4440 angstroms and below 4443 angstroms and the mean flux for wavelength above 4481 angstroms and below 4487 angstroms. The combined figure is 2.84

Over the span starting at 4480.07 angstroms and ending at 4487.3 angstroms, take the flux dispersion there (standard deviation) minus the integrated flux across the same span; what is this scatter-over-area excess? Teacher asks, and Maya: -62.4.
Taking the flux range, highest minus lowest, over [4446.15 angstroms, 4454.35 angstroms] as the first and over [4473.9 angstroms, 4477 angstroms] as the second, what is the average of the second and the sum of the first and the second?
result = 1.86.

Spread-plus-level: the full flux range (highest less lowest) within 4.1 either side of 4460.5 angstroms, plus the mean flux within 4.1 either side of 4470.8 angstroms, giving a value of 10.0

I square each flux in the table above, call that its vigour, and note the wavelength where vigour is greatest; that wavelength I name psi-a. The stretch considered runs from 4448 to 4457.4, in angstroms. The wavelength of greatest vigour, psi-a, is 4452.81 angstroms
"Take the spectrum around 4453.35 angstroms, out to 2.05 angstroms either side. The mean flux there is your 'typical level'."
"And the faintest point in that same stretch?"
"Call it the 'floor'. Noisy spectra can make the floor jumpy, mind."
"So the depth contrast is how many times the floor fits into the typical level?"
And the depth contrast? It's 1.26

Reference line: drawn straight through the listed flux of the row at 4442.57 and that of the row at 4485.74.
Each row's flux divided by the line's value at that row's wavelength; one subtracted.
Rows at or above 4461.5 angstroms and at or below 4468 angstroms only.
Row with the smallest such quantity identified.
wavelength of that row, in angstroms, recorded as 4462.05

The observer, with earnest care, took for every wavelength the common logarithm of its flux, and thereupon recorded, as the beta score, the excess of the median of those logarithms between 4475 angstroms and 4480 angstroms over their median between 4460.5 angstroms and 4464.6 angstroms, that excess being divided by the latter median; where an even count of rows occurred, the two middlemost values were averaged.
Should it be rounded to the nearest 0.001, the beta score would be 0.107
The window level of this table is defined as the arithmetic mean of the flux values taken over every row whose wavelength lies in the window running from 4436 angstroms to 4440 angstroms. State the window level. 8.4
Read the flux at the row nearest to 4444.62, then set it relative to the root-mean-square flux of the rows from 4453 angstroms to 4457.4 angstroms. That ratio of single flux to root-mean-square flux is 1.13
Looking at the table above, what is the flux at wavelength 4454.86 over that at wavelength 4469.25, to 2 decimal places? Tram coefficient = 0.79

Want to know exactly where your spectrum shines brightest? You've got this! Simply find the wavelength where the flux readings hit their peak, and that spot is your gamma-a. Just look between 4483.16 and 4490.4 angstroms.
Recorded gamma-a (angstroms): 4486.77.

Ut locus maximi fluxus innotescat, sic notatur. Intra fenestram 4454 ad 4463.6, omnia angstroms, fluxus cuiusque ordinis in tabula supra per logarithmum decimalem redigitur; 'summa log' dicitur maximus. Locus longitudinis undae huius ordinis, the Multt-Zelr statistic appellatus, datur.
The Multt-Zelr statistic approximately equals 4457.94 angstroms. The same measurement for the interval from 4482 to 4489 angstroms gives 4486.77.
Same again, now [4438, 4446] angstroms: 4445.64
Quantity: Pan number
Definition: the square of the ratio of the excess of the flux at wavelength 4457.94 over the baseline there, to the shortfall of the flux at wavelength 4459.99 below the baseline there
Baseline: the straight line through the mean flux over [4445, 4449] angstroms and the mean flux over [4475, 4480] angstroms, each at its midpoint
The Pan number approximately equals 0.2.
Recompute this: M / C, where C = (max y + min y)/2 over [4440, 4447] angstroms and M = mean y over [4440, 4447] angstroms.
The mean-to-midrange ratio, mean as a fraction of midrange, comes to 0.99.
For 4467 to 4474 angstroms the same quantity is 0.98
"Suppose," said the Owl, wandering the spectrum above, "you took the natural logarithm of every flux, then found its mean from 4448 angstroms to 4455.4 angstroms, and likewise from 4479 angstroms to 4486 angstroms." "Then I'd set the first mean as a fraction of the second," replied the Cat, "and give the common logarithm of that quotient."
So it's -0.01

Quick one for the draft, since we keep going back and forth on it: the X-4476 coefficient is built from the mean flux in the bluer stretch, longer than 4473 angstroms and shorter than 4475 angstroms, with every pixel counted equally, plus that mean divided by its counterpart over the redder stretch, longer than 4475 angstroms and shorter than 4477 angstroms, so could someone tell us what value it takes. 10.8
